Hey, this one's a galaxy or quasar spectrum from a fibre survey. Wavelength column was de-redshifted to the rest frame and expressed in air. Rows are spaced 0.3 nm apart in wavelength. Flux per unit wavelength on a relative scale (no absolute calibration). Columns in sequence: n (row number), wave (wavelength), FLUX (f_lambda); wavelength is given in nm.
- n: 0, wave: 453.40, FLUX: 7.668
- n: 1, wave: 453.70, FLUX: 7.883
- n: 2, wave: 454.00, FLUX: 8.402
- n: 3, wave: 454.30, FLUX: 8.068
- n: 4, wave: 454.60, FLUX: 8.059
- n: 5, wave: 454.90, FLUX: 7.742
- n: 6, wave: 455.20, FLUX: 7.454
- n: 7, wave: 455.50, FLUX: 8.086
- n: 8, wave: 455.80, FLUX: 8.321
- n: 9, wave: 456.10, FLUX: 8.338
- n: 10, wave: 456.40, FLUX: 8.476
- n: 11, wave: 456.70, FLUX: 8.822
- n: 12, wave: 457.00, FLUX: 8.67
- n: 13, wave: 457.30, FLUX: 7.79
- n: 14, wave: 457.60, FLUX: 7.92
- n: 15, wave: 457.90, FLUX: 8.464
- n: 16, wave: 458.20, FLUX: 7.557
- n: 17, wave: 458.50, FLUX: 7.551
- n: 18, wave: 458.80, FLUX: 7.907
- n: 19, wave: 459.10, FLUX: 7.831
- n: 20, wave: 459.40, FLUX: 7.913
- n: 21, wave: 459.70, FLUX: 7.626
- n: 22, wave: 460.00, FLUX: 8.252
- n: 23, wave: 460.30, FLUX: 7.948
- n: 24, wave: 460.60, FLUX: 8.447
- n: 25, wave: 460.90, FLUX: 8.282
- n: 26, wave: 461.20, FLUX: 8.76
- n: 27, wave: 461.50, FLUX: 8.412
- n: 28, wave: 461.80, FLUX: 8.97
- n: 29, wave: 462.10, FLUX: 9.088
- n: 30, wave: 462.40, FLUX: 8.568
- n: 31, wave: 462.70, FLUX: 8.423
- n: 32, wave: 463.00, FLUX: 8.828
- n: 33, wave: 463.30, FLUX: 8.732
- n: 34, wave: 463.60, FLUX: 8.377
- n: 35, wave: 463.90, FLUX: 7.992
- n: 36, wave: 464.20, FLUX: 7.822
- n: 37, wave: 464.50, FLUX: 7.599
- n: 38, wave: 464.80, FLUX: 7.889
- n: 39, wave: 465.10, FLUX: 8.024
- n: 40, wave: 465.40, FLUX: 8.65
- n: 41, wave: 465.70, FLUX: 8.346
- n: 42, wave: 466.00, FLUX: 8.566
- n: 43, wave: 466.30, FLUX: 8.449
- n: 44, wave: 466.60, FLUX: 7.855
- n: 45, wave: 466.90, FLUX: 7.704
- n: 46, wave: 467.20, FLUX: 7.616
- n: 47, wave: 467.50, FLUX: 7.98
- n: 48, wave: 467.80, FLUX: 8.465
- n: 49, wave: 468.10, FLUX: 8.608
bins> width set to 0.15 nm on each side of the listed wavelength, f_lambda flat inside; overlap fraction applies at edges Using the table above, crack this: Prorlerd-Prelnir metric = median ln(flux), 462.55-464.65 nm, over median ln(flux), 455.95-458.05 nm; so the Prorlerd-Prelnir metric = 1.00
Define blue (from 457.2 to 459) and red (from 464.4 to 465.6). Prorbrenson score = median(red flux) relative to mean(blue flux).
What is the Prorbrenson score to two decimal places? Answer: 1.01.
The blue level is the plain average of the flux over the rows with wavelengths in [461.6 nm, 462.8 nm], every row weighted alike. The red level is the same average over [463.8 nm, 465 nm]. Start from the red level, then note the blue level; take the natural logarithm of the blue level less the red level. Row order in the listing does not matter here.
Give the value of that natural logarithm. -0.1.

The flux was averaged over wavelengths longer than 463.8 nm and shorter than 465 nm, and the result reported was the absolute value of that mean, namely 7.83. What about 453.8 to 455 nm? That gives 8.07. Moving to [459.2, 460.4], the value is 7.93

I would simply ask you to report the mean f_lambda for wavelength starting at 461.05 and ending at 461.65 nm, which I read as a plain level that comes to 8.59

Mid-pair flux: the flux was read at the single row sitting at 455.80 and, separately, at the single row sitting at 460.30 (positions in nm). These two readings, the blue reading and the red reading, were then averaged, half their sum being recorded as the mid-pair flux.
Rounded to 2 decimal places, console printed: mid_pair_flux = 8.13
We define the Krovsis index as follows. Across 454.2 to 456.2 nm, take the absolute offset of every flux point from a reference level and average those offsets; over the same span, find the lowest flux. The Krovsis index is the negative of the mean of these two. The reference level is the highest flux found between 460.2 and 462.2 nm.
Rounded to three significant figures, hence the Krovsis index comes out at -4.27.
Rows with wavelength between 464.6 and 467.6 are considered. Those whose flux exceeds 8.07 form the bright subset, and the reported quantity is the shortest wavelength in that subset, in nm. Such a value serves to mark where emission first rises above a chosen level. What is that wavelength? 465.40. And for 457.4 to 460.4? 457.90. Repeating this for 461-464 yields 461.20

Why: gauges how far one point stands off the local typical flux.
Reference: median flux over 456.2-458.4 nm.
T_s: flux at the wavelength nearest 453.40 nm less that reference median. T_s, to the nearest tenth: -0.8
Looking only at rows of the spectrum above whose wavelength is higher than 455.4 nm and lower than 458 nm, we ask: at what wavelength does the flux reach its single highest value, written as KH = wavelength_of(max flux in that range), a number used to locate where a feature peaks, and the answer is 456.70 nm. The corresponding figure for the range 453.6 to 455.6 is 454.00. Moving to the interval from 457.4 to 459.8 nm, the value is 457.90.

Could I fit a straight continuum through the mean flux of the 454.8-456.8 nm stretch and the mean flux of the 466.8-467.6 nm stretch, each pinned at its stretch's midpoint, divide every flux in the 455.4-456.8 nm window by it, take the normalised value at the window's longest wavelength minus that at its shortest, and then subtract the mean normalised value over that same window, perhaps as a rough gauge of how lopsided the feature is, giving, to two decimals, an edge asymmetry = -0.93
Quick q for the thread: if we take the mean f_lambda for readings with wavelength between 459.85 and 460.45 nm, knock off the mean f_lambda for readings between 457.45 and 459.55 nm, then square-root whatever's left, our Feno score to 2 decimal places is 0.47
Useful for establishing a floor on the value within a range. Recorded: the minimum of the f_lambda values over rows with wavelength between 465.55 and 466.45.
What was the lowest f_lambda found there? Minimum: 8.346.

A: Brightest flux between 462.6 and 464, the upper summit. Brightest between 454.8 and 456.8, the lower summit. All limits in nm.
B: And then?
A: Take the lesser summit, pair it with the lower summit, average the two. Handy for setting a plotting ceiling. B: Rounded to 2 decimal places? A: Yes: 8.82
